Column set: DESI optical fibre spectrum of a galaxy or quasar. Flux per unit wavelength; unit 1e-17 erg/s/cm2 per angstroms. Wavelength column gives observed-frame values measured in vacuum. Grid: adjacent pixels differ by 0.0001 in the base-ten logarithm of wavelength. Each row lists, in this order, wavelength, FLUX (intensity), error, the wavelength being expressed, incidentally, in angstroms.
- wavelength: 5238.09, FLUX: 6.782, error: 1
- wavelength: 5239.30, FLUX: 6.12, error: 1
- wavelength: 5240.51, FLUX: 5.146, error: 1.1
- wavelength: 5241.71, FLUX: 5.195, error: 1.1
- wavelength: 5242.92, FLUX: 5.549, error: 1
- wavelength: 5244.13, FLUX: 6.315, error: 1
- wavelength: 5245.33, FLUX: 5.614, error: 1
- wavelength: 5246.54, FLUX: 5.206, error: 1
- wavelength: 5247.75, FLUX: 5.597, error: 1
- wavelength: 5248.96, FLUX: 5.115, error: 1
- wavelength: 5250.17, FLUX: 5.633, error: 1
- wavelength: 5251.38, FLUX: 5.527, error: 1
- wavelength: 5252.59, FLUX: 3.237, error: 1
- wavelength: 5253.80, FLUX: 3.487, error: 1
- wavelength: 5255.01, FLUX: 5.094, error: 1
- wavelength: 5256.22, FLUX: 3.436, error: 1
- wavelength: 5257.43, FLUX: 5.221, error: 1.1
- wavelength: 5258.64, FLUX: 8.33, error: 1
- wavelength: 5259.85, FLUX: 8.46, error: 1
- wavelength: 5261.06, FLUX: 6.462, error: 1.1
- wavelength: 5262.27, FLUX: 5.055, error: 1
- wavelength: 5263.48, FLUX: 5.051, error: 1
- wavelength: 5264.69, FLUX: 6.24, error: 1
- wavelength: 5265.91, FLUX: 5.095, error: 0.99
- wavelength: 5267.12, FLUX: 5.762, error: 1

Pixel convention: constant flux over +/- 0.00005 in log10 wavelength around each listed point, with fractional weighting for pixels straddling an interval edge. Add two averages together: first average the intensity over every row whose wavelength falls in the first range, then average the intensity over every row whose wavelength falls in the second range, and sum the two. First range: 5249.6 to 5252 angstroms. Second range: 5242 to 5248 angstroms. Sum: 11.2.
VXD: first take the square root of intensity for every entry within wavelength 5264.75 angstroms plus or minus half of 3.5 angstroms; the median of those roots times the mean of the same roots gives 5.3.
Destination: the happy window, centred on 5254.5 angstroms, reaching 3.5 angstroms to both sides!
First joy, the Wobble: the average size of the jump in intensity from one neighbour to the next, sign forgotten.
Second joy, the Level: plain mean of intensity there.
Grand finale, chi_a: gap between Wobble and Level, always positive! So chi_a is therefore 2.8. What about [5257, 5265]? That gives 5.1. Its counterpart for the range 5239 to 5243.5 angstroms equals 5.0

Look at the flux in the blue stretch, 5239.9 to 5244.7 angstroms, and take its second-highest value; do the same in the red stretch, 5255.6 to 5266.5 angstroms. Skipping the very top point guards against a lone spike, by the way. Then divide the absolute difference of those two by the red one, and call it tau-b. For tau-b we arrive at 0.33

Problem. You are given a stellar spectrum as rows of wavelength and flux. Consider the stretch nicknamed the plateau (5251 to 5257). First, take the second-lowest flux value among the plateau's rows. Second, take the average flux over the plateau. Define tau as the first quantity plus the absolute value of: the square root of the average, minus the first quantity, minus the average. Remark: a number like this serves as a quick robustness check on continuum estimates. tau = 9.0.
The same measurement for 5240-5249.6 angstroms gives 13.4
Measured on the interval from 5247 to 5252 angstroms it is 14.2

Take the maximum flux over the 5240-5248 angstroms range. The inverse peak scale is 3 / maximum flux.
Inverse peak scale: 0.475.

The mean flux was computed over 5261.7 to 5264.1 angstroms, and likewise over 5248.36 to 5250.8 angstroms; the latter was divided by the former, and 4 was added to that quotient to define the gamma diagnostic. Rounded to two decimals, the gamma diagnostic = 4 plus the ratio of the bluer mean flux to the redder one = 5.06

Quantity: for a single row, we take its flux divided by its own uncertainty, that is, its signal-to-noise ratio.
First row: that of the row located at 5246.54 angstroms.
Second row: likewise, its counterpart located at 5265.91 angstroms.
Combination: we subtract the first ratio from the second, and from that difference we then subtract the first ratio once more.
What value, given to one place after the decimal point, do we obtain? -5.3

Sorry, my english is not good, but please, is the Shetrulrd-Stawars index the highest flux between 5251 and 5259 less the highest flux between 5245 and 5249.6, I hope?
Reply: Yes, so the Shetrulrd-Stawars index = 2.72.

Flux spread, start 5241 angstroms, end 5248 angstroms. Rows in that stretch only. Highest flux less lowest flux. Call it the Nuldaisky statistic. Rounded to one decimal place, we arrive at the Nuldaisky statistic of 1.1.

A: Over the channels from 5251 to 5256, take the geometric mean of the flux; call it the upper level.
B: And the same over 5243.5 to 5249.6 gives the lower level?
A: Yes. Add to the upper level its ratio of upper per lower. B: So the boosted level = 5.0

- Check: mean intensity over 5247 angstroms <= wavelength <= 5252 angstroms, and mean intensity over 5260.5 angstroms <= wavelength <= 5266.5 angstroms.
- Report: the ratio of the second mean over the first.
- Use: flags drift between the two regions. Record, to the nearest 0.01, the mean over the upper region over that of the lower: 1.02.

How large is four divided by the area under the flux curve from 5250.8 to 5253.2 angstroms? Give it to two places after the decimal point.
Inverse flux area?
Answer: 0.38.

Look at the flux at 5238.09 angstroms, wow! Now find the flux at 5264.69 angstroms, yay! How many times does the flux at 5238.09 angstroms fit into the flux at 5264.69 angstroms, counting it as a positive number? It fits 0.9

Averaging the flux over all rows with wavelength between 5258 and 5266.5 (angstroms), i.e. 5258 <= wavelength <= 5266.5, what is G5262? 6.4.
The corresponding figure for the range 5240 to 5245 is 5.6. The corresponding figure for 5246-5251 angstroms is 5.4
